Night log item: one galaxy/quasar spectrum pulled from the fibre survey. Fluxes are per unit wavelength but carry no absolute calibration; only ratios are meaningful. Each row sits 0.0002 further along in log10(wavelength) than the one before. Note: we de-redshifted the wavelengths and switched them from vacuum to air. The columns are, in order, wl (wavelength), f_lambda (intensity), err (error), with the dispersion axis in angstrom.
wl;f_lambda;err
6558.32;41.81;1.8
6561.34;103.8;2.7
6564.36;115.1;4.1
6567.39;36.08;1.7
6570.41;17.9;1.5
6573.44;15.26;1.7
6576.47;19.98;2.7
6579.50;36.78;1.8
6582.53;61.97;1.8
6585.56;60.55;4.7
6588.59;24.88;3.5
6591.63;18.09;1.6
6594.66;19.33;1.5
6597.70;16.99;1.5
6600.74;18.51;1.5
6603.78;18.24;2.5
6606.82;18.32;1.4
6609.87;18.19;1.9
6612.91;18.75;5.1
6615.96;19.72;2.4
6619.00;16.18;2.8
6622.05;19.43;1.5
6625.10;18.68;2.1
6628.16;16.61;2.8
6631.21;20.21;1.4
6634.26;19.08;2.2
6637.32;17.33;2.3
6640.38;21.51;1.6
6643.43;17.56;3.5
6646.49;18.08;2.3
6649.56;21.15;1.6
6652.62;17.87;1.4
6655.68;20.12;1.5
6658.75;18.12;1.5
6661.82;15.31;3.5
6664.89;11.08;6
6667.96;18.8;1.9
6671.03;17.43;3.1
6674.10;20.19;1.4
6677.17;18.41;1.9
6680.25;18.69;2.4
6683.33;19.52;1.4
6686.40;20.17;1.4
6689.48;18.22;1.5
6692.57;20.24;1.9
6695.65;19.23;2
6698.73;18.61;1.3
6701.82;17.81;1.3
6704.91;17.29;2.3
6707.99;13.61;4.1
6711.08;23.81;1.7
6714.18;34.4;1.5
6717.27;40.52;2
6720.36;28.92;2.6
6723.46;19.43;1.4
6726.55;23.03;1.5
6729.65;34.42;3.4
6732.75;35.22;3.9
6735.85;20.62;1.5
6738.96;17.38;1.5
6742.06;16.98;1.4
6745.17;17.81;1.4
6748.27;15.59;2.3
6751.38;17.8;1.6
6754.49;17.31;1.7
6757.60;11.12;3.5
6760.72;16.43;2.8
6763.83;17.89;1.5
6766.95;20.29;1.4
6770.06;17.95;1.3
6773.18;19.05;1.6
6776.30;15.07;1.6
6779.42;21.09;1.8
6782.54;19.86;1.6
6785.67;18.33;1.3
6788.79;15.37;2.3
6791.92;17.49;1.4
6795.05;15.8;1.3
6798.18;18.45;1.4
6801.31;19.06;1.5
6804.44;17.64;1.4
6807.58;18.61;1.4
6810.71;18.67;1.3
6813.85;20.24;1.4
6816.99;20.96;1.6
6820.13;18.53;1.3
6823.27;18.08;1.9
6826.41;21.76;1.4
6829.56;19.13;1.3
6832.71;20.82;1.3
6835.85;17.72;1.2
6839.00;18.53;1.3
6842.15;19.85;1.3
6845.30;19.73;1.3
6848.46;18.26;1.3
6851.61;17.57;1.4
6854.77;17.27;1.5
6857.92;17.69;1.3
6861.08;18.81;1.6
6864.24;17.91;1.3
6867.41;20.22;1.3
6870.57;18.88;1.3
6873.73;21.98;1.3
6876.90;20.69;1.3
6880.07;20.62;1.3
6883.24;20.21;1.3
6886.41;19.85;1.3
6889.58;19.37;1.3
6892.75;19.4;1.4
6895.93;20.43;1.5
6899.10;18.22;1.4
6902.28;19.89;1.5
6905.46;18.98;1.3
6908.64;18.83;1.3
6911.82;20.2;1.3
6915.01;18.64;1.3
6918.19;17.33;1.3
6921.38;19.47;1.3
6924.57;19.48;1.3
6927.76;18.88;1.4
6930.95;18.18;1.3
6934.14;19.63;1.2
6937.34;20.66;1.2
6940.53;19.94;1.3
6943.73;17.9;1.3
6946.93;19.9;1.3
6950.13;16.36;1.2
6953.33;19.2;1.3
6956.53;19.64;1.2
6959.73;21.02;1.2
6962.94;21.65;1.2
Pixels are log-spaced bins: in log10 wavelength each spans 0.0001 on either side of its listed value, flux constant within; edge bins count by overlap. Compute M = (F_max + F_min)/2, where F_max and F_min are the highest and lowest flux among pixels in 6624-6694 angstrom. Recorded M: 16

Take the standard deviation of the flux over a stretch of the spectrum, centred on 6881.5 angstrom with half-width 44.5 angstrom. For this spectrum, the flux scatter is 1.1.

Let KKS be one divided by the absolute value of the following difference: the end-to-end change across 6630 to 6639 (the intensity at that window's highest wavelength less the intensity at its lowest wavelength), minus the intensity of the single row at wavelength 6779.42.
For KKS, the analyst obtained 0.042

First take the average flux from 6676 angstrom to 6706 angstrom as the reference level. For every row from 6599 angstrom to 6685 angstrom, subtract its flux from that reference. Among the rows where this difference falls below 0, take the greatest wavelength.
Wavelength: 6683.33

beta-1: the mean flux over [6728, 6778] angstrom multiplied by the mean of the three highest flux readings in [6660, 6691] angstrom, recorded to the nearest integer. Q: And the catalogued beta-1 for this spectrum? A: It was 388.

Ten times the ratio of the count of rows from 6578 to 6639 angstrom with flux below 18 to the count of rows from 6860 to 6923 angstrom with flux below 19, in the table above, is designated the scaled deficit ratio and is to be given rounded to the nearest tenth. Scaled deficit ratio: 5.0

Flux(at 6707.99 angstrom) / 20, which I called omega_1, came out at 0.68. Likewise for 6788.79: 0.77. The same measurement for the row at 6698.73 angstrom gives 0.93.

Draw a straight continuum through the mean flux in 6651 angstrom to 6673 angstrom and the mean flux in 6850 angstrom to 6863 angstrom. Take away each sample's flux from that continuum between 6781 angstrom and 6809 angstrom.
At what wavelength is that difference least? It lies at 6782.54 angstrom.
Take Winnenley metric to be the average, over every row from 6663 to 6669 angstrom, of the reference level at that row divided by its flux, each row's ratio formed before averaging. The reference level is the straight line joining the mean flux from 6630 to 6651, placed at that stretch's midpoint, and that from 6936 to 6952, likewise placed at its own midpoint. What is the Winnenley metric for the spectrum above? 1.4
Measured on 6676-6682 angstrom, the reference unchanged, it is 1.0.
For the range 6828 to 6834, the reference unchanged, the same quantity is 1.0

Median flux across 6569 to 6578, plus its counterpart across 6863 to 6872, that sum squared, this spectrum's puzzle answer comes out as 1353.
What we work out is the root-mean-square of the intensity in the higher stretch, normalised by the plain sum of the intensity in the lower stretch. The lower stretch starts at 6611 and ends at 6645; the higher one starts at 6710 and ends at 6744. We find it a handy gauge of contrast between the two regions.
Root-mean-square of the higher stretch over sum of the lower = 0.136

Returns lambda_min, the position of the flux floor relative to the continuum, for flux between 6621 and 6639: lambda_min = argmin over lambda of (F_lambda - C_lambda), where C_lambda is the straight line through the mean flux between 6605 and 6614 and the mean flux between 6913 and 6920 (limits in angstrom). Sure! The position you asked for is 6628.16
